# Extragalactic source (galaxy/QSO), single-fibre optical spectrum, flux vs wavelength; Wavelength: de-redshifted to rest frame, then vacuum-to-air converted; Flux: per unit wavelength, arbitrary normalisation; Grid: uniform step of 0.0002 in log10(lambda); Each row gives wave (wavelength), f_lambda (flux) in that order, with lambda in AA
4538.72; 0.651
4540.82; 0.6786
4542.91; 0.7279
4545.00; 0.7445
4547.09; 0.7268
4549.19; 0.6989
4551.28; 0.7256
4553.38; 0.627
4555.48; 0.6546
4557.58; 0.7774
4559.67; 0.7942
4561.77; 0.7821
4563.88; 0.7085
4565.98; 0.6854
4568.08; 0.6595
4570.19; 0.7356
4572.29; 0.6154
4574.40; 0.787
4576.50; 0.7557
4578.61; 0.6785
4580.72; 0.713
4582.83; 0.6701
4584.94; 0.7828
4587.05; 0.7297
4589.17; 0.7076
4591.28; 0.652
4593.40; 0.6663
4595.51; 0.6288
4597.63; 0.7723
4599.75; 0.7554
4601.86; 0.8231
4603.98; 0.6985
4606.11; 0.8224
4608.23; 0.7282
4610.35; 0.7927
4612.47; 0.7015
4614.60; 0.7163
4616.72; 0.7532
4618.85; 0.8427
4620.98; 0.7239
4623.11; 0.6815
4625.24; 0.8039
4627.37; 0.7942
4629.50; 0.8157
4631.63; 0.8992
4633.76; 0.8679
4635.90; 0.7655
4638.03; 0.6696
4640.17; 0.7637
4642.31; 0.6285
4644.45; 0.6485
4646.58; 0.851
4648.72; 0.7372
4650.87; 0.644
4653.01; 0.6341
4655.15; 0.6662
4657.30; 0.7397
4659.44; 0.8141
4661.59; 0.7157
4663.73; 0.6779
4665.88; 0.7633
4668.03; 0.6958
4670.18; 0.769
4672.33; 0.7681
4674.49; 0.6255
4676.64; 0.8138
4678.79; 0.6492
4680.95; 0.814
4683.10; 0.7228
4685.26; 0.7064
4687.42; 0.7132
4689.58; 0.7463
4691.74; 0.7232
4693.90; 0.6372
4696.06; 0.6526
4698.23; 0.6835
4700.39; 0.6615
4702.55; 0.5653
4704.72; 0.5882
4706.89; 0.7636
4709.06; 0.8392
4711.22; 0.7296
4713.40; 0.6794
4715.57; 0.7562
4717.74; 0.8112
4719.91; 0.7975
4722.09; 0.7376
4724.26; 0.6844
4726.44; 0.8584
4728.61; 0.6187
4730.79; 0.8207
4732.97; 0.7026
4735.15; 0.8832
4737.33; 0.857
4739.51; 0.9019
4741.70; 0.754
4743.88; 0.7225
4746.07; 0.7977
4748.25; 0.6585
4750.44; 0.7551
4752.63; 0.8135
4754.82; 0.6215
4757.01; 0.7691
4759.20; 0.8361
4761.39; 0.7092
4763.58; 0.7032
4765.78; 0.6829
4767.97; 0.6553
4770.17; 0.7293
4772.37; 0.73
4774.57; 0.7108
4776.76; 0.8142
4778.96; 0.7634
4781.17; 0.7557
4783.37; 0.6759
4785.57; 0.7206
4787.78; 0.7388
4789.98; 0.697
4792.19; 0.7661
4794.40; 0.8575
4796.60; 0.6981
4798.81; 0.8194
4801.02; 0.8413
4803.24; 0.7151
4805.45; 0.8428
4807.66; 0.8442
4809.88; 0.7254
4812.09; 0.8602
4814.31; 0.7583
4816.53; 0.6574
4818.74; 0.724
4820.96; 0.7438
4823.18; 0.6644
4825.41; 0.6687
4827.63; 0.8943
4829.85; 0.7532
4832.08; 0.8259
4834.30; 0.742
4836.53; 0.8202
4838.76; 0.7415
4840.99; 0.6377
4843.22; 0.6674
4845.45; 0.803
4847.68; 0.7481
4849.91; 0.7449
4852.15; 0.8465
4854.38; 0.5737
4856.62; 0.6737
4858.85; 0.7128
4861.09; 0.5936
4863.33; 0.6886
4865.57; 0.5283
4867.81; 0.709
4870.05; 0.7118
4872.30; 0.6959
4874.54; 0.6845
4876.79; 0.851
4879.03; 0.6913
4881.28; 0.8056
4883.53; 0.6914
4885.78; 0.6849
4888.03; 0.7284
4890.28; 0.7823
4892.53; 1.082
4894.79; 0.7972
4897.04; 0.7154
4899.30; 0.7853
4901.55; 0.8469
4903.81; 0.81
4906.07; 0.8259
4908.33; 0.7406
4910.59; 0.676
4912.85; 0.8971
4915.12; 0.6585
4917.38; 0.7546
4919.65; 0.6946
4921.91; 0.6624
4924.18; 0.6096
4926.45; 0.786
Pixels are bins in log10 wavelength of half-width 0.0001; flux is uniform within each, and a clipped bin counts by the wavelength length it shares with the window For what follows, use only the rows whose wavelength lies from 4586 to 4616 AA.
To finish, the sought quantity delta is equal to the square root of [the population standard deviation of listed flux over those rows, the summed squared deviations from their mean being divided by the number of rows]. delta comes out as 0.24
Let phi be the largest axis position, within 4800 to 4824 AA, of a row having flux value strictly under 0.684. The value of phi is 4823.18 AA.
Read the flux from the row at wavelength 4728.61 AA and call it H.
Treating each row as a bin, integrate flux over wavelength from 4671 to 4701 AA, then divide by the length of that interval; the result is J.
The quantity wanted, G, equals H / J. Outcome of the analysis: 0.87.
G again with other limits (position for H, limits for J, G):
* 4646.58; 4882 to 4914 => 1.08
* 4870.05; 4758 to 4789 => 0.97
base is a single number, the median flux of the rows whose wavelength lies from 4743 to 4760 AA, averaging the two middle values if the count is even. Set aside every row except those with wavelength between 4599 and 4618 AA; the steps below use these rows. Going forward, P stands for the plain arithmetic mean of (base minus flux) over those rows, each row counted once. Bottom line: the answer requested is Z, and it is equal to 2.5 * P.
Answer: 0.02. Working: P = 0.01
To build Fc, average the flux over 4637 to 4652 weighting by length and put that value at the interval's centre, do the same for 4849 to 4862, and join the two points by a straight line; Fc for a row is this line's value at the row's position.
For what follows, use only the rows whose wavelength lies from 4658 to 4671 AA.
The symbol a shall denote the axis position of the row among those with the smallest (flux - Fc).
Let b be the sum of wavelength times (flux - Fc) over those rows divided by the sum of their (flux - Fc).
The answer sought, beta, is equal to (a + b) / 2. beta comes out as 4663.8 AA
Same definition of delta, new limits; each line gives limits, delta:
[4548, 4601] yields 0.23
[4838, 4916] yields 0.32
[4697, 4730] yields 0.29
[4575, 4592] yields 0.20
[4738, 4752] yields 0.27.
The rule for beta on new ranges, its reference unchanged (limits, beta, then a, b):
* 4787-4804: 4793.3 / 4789.98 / 4796.6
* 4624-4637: 4633.3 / 4635.90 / 4630.7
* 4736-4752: 4744.6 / 4748.25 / 4740.9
